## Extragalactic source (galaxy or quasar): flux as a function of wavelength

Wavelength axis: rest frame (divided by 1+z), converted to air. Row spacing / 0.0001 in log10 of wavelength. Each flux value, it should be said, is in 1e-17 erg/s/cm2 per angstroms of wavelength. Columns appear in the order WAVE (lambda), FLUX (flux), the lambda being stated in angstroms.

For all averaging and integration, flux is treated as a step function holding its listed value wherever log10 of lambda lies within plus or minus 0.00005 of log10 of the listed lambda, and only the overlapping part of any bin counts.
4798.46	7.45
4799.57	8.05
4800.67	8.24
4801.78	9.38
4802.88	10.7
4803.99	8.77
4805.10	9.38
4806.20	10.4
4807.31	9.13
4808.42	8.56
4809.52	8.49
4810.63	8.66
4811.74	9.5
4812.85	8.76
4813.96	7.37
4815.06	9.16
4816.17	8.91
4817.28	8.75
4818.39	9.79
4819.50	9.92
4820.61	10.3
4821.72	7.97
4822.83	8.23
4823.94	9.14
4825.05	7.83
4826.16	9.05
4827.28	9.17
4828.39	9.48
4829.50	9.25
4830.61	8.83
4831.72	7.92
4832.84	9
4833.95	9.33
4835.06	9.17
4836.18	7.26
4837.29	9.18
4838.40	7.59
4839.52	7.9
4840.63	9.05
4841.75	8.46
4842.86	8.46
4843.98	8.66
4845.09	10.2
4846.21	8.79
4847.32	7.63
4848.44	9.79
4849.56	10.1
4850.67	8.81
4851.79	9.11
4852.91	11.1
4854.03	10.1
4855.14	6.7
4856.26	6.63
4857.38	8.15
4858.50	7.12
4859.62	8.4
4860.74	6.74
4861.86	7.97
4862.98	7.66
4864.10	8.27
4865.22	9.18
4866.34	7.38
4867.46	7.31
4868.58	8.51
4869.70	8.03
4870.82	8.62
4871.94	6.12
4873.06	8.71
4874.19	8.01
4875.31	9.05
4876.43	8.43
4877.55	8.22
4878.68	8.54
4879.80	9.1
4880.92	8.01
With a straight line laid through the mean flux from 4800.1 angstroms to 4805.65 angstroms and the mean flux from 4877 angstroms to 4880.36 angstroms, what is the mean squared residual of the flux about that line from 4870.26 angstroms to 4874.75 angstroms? 1.7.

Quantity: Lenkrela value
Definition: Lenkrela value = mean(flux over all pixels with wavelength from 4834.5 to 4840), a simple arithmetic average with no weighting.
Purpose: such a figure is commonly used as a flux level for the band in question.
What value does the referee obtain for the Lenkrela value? 8.2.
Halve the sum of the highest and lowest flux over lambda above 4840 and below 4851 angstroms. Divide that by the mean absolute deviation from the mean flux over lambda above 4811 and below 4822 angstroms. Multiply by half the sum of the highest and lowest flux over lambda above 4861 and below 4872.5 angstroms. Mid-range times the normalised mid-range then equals 99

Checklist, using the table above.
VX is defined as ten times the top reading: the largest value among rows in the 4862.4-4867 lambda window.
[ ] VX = 92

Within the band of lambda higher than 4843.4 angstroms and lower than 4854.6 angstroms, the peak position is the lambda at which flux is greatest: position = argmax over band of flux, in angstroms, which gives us 4852.91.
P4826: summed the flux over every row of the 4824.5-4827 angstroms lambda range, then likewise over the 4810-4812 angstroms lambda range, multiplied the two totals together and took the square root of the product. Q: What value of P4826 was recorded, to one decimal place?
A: 17.5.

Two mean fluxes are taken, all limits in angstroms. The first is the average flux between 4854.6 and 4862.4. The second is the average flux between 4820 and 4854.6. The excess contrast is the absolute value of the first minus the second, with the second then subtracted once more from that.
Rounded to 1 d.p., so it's -7.4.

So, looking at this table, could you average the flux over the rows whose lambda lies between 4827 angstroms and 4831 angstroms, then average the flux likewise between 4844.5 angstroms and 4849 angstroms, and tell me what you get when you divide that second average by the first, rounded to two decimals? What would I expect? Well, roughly 0.99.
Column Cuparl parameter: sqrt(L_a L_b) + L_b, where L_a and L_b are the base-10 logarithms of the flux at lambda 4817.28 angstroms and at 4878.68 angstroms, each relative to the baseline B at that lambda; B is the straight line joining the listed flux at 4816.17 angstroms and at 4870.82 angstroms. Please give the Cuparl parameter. 0.002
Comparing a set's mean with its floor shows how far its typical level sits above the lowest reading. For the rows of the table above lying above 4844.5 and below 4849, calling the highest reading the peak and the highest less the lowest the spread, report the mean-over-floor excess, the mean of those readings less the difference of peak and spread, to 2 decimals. 1.47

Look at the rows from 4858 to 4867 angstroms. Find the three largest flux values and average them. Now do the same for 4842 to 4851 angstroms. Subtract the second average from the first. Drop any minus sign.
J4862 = 1.4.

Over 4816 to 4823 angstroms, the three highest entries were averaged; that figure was 10.0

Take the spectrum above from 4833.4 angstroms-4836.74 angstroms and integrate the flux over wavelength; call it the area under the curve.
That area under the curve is 28.7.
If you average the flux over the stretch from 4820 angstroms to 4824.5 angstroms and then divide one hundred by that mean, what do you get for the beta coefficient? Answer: 11.2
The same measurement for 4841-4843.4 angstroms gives 11.8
